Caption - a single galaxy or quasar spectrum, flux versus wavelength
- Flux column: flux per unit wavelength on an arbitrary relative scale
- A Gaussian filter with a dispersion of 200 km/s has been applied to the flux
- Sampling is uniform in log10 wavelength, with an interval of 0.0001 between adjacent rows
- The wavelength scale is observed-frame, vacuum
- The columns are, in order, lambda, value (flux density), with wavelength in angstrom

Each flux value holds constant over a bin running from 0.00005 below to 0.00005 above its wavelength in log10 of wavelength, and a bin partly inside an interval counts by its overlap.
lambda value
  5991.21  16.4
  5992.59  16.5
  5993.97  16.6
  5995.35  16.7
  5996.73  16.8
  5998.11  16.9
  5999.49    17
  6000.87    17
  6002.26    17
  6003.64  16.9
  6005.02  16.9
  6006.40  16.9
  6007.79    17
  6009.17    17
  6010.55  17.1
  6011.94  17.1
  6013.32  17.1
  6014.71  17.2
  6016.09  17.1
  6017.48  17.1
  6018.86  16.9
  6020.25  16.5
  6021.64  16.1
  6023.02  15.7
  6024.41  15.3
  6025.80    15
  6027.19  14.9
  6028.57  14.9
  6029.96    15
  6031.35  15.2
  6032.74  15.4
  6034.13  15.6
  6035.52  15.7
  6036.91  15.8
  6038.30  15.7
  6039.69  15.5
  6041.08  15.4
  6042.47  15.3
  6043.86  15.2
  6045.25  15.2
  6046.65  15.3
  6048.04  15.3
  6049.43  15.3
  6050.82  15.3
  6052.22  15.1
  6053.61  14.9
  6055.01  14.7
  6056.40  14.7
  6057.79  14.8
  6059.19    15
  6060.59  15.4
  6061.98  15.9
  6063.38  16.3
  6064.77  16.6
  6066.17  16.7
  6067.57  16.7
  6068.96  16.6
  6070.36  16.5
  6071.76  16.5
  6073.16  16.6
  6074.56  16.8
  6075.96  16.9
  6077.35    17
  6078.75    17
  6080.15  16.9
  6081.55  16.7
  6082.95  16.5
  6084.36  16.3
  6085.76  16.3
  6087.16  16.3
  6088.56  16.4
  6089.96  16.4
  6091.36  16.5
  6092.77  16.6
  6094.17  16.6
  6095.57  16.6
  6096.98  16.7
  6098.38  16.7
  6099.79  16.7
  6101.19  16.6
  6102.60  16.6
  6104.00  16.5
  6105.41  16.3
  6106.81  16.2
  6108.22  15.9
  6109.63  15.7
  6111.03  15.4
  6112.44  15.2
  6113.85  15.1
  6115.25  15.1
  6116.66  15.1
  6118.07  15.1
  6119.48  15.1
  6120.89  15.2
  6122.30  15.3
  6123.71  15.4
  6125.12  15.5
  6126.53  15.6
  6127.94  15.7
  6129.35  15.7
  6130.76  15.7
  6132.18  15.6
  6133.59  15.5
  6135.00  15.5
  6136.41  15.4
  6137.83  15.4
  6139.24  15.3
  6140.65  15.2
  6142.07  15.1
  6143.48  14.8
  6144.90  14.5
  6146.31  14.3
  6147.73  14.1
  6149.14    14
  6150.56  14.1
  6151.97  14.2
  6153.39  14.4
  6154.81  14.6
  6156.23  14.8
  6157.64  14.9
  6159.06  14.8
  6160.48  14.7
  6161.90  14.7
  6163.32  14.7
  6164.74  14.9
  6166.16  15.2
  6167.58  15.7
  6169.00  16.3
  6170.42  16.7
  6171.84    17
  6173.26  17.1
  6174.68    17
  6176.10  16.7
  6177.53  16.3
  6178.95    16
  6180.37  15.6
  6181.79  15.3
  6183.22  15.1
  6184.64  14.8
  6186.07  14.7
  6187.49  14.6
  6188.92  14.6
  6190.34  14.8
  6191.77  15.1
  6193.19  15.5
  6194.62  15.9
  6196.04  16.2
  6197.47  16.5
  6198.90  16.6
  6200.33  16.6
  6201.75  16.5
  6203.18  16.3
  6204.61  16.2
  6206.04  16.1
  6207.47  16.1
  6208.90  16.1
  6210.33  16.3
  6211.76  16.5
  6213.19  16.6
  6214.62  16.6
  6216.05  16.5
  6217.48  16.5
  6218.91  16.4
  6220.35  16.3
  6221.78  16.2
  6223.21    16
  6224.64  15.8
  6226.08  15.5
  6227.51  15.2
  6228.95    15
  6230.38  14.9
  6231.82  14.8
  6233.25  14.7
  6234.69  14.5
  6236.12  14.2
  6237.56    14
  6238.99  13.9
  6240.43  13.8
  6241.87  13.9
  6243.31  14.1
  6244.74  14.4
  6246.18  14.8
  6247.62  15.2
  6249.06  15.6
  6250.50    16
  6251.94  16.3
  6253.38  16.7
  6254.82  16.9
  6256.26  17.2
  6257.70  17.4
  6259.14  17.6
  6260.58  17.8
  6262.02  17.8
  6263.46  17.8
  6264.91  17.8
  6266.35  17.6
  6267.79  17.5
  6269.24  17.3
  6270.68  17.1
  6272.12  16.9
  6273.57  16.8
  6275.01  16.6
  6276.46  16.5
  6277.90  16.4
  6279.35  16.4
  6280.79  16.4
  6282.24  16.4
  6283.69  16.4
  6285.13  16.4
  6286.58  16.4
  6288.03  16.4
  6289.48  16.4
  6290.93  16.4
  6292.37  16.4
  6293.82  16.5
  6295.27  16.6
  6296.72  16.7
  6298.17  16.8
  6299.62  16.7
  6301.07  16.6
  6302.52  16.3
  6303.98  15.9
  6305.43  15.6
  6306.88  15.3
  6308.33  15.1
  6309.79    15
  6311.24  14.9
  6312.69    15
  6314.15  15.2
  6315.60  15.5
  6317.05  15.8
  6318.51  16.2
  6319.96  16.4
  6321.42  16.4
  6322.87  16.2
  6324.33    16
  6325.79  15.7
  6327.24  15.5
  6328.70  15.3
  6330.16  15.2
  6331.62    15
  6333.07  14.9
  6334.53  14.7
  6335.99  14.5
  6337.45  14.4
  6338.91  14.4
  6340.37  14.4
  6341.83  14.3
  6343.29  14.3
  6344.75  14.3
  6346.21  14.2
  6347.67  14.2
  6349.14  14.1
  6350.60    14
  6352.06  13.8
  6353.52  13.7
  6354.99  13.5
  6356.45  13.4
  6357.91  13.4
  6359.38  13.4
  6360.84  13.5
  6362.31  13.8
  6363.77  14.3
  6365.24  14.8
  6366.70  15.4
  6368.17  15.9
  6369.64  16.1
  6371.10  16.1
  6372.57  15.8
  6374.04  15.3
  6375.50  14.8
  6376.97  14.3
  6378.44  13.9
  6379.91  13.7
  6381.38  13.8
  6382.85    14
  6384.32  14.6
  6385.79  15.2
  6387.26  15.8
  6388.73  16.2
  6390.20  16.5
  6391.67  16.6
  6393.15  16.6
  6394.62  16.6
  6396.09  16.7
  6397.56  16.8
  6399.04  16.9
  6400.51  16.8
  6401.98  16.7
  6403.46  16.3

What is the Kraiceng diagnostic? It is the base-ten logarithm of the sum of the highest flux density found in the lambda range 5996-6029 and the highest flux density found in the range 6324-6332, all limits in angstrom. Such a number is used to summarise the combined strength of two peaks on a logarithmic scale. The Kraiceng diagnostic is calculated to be 1.52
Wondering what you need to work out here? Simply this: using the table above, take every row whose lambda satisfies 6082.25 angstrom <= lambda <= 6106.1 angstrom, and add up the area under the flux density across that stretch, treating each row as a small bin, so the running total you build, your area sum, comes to 394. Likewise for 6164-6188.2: 383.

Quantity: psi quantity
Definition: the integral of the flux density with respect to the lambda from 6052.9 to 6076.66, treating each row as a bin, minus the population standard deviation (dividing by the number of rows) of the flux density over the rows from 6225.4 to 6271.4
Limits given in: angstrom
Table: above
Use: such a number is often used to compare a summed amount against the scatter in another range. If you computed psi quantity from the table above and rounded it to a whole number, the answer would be 378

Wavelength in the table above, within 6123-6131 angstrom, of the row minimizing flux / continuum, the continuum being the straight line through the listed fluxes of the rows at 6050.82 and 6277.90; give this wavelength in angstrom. 6123.71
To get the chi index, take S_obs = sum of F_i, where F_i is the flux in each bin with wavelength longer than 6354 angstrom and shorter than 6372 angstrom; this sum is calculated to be 174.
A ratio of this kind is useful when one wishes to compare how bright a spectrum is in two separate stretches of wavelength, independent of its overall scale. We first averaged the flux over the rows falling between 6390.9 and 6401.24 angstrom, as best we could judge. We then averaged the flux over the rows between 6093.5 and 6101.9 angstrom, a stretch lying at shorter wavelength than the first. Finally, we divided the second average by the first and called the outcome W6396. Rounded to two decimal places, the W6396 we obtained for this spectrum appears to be 1.00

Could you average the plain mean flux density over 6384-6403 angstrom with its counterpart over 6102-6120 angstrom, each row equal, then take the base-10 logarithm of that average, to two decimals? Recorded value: 1.20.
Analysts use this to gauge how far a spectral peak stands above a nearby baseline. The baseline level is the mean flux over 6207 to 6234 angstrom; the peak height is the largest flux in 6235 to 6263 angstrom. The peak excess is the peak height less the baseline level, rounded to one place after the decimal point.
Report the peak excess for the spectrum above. 1.9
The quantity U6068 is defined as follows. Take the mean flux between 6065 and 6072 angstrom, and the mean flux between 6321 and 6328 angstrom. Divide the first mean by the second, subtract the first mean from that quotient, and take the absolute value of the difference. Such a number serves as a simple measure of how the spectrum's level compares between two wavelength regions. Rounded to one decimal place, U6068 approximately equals 15.6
